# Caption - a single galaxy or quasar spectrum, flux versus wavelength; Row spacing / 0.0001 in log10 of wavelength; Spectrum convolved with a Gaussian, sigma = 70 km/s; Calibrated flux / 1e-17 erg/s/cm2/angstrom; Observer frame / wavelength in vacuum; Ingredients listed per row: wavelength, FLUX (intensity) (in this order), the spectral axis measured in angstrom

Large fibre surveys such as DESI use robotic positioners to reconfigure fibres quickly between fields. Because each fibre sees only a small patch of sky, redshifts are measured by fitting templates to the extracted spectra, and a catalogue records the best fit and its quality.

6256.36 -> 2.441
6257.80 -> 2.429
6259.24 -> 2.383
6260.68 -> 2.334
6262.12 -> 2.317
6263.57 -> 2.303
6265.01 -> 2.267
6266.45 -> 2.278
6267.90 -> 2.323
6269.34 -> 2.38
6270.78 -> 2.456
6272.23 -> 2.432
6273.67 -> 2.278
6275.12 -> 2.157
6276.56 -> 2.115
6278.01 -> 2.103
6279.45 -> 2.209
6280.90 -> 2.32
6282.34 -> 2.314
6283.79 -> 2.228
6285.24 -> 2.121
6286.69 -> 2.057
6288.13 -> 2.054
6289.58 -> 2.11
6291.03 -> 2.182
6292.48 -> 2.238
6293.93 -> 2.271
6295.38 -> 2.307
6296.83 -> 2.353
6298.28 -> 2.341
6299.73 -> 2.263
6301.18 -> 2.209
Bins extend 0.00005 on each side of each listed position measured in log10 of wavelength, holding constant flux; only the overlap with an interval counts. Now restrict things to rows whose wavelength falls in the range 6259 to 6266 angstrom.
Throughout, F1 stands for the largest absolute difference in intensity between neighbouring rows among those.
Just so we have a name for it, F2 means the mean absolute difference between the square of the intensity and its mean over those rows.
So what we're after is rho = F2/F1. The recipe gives 2.9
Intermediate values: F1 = 0.05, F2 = 0.140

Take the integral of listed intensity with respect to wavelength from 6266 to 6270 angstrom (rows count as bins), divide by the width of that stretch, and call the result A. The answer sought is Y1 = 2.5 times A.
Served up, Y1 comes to 5.82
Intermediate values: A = 2.33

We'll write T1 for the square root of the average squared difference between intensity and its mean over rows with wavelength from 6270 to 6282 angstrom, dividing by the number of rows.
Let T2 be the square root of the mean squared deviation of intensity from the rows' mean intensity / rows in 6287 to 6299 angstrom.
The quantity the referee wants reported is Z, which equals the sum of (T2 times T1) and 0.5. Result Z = 0.513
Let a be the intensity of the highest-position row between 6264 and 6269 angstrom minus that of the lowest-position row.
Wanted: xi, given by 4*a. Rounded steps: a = 0.06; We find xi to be 0.2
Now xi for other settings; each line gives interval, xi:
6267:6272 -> 0.5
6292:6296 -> 0.3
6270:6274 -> -0.7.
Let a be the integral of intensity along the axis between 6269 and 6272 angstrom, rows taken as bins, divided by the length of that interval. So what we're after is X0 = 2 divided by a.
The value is 0.83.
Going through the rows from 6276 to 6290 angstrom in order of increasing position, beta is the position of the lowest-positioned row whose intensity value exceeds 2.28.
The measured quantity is 6280.90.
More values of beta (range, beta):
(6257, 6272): 6257.80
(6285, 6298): 6295.38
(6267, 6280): 6267.90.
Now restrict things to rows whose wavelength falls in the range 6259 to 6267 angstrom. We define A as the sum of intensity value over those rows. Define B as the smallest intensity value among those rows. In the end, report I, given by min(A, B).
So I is 2.27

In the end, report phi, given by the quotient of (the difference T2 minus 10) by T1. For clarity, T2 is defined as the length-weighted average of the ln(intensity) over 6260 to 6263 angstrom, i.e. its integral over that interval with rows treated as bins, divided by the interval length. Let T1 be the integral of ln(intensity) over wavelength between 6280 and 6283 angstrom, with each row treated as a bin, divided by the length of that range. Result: -10.9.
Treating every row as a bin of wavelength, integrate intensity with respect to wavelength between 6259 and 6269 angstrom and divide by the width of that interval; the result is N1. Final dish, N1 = 2.31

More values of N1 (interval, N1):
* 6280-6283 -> 2.31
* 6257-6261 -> 2.39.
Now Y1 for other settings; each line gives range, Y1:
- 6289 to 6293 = 5.44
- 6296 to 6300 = 5.81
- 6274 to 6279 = 5.35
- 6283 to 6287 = 5.35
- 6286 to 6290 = 5.19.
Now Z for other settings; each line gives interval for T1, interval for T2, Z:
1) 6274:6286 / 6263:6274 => 0.506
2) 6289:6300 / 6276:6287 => 0.507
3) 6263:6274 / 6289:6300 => 0.505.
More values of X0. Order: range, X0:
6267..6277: 0.87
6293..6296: 0.88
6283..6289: 0.95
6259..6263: 0.86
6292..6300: 0.87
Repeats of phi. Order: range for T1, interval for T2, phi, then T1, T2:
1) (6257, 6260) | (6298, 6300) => -10.4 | 0.879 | 0.834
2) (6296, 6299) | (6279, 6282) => -10.8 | 0.852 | 0.823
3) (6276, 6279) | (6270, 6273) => -12.1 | 0.751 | 0.893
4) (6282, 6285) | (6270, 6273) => -11.3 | 0.805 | 0.893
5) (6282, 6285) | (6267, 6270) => -11.4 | 0.805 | 0.852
